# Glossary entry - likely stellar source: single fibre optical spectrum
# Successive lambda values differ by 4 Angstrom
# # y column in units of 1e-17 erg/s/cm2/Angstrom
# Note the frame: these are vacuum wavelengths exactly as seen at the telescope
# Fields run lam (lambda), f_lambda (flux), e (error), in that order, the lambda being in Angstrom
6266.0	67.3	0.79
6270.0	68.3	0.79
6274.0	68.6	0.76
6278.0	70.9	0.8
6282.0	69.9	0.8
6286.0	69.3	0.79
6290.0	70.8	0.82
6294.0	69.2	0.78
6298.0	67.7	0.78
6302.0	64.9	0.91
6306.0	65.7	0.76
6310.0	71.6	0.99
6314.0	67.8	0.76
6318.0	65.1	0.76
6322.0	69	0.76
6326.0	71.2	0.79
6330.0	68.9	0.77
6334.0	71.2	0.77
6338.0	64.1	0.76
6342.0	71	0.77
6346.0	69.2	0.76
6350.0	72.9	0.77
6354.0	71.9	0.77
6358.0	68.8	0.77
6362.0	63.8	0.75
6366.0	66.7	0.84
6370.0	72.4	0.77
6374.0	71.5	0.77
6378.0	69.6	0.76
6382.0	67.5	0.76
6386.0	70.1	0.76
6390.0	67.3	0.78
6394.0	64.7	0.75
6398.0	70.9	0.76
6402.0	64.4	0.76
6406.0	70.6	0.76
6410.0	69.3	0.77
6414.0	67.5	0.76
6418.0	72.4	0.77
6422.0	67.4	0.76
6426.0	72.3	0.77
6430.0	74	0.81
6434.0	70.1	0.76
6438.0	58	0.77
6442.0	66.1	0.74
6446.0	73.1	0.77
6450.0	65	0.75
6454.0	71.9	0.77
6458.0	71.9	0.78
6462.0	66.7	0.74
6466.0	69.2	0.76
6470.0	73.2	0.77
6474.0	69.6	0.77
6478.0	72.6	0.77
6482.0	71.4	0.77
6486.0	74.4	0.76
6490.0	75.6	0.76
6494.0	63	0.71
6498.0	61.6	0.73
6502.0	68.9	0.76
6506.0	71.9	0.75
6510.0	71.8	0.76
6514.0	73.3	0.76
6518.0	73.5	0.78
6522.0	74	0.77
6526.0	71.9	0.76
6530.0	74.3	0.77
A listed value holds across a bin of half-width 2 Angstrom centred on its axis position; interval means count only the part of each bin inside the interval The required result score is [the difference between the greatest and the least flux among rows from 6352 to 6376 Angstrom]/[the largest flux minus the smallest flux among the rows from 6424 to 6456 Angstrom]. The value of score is 0.54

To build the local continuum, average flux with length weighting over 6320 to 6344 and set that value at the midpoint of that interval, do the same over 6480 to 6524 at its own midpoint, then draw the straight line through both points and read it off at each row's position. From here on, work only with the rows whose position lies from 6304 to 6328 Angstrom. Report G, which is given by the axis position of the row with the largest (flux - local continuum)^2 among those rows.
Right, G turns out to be 6318.0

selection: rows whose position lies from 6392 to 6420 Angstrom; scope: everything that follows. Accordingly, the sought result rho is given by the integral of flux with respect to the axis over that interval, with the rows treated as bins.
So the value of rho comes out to 1919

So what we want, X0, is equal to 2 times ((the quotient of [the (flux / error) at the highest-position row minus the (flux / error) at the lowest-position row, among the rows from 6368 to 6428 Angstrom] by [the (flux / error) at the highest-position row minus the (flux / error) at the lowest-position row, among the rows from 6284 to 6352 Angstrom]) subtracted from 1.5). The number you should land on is 3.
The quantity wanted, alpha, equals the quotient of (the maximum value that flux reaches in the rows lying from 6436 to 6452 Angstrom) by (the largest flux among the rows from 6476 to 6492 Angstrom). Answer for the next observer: 0.97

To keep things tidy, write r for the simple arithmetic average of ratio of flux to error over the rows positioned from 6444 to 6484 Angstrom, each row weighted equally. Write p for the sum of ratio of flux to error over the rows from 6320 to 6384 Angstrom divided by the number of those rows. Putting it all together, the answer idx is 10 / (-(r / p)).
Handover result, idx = -9.8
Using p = 90.0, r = 92.1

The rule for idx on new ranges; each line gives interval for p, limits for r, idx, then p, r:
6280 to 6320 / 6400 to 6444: -9.4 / 84.2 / 89.2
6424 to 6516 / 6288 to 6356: -10.5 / 91.8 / 87.4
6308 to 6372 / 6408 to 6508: -9.7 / 88.3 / 91.3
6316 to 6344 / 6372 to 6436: -9.9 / 89.3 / 90.5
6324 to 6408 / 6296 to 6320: -10.9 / 89.7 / 82.0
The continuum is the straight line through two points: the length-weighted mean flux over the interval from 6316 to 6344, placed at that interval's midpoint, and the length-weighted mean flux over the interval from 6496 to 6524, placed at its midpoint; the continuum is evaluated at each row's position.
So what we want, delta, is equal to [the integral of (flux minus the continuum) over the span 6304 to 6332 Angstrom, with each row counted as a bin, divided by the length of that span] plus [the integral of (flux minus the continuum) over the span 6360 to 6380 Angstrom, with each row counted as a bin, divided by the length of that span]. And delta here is -0.3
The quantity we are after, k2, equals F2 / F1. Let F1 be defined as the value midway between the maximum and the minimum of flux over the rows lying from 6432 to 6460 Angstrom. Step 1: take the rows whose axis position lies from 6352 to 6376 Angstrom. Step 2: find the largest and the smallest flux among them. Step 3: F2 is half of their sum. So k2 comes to 1.04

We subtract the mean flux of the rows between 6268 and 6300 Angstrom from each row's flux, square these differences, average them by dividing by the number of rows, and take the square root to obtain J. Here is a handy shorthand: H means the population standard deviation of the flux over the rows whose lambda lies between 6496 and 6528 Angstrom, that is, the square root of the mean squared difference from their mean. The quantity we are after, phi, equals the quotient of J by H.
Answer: 0.3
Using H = 3.8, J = 1.1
